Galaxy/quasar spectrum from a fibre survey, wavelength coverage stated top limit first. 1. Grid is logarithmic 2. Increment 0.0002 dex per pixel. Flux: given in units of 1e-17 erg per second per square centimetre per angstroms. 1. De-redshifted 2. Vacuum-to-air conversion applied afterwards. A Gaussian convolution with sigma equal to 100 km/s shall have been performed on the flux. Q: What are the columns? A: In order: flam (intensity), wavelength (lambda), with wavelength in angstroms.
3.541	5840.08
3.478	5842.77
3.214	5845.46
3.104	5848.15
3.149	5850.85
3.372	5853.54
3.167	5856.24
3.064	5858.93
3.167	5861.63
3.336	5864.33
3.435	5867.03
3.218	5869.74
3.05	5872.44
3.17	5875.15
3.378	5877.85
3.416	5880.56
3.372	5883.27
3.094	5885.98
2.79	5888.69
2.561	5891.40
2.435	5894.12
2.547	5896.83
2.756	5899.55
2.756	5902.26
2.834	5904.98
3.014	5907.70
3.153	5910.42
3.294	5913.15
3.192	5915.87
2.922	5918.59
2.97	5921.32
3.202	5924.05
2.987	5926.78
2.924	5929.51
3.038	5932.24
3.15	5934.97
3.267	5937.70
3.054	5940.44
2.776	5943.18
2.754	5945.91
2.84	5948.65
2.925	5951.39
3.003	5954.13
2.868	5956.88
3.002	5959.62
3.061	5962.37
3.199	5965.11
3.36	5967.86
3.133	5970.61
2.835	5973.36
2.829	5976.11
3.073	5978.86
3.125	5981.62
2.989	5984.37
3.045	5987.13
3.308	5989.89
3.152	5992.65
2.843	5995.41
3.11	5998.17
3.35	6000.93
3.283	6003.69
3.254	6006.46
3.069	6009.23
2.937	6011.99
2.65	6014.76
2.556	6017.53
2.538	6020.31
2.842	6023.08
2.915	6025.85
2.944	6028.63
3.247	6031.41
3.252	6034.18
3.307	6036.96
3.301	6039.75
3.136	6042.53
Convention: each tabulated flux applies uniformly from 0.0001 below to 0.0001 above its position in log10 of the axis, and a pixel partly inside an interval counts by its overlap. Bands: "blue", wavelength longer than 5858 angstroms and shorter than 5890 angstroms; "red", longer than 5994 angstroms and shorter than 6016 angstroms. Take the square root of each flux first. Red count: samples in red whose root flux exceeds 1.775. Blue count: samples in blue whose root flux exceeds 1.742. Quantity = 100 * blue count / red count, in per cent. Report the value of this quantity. 367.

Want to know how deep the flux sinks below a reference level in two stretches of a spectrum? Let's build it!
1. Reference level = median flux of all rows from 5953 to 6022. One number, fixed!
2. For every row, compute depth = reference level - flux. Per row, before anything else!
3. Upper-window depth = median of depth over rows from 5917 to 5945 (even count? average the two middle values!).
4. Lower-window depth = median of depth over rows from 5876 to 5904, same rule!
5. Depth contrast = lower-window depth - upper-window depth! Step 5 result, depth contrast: 0.24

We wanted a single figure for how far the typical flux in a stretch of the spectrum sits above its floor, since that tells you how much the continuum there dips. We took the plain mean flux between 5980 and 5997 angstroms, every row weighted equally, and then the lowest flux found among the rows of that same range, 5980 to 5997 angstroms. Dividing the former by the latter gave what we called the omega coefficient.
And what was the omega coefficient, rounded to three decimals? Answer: 1.082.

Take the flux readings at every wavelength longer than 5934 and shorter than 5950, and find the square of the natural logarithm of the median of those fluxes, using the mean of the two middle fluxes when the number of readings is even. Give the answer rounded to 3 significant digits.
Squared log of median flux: 1.17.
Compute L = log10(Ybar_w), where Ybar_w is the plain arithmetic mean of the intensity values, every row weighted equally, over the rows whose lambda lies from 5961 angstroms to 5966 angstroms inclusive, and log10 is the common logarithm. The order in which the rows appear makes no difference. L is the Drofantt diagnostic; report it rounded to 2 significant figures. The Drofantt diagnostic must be 0.50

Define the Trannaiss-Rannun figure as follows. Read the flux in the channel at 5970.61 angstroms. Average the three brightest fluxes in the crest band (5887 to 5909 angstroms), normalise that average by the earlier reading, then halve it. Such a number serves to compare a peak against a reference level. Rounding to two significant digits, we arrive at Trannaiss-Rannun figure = 0.46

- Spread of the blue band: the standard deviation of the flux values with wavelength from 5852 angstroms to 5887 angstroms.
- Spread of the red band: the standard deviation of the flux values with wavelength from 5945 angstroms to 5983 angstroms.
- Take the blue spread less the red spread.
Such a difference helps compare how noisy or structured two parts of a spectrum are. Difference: -0.030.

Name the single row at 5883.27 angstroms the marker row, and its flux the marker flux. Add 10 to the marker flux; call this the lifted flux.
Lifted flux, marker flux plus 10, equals 13.4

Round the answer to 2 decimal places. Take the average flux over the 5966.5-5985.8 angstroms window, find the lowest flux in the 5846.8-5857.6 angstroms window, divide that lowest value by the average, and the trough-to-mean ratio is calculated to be 1.02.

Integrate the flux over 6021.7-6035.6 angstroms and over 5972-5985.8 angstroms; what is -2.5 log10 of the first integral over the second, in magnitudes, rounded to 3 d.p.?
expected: -0.034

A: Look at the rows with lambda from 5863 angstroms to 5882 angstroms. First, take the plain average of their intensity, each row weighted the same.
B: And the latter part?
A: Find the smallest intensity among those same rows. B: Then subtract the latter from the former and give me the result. 0.236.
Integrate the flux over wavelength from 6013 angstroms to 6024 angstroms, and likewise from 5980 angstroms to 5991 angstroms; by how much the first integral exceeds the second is -5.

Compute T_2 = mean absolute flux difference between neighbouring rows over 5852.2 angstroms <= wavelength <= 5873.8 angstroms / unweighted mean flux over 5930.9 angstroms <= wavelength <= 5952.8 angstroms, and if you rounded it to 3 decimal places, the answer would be 0.051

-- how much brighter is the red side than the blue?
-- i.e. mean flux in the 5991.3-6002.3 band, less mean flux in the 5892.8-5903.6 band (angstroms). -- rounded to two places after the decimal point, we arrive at 0.49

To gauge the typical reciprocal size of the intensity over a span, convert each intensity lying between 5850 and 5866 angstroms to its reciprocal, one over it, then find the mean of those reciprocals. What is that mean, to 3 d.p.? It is 0.312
